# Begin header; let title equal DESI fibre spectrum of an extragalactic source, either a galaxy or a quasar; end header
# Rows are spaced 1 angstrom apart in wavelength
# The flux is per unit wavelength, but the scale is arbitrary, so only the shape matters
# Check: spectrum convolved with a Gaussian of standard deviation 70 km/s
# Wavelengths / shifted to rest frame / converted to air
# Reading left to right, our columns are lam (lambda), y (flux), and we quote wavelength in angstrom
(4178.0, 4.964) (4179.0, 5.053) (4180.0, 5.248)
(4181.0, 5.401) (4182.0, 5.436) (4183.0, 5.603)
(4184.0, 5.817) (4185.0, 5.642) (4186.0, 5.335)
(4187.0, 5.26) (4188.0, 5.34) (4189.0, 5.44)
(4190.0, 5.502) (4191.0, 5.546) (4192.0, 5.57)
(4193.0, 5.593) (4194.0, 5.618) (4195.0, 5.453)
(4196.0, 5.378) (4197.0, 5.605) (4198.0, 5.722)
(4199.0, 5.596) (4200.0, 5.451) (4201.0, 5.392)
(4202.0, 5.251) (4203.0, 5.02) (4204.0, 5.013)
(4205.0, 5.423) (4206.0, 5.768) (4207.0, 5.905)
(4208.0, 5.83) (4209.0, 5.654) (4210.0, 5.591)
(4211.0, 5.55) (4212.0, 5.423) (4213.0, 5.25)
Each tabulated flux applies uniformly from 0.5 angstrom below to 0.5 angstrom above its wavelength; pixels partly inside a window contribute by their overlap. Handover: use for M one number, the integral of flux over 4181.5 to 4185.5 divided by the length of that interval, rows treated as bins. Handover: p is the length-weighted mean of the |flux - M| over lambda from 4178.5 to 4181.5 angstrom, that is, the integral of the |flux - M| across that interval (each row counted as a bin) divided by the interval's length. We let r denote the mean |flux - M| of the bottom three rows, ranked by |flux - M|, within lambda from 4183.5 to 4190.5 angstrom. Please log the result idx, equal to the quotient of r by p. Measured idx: 0.28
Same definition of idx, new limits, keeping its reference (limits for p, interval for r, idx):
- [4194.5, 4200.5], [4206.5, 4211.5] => 0.37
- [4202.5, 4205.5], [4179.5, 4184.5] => 0.28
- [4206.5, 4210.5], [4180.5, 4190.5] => 0.39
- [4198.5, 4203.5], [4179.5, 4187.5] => 0.27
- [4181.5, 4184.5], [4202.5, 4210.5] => 0.51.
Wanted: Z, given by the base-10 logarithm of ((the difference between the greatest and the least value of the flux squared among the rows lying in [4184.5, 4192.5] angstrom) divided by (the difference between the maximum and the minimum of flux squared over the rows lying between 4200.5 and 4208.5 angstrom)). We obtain -0.4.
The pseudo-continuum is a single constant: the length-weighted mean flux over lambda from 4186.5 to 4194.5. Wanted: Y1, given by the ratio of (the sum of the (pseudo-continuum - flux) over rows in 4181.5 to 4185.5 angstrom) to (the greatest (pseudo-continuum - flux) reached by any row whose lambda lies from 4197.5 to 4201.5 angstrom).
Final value -6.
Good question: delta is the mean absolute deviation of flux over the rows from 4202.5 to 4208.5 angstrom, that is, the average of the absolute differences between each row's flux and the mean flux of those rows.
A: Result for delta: 0.34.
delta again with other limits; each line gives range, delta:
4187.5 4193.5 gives 0.07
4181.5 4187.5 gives 0.17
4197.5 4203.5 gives 0.18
